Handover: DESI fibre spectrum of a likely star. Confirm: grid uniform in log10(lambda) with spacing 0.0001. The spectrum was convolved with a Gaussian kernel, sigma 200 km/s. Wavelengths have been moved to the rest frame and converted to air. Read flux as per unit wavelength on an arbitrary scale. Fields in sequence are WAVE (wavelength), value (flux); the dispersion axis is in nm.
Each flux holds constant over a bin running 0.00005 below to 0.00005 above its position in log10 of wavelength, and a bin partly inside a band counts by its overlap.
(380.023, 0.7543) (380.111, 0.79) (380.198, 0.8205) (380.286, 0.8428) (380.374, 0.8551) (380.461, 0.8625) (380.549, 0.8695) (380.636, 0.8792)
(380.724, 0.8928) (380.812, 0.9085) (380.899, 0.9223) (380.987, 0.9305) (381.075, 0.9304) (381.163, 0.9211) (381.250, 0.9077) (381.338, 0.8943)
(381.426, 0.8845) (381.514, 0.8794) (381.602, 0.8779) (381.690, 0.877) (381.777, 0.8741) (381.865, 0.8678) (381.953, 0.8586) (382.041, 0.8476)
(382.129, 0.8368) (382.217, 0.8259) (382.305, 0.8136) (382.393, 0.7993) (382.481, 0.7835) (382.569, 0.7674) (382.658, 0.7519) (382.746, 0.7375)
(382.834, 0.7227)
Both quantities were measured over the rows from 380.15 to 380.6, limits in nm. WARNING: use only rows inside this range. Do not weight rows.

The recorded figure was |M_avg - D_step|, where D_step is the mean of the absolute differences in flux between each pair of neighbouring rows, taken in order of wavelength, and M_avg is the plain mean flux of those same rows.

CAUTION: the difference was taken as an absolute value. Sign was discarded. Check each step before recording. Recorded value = 0.84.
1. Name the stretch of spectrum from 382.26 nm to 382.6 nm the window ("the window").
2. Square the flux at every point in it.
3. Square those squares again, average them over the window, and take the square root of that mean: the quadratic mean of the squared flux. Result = 0.63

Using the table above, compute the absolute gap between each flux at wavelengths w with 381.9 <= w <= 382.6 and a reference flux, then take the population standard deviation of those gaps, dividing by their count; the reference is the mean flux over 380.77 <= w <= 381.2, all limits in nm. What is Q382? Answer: 0.030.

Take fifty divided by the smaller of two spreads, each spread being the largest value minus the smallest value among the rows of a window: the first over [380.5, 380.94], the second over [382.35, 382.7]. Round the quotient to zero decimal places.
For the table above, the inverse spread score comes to 1055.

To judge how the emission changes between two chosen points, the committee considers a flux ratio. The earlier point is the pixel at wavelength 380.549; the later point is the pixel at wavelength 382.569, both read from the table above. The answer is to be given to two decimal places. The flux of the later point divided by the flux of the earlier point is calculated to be 0.88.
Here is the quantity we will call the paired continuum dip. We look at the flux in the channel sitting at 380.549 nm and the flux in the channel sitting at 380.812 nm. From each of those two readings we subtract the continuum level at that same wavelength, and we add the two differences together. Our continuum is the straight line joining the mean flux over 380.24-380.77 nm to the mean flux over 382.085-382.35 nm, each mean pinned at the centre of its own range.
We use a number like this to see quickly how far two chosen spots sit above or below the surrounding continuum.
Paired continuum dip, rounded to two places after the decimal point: 0.05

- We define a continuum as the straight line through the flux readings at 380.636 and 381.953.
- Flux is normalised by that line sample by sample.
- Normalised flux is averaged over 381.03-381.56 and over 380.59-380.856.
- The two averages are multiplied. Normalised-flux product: 1.06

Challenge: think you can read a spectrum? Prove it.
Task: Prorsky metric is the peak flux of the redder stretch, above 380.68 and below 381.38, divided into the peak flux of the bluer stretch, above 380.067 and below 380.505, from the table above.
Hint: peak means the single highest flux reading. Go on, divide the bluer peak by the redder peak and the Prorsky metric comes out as 0.93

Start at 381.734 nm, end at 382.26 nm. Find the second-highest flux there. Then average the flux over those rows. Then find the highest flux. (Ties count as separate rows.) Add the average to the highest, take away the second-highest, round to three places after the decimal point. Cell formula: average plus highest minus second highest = 0.858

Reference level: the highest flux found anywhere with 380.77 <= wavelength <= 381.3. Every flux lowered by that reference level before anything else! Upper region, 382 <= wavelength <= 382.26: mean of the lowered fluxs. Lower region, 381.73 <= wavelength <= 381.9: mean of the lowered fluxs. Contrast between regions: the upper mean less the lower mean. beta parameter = -0.034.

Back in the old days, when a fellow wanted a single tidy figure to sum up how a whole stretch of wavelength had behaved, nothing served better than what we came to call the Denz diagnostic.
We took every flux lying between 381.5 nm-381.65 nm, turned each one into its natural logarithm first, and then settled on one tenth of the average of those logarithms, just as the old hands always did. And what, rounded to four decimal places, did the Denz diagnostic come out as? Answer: -0.0129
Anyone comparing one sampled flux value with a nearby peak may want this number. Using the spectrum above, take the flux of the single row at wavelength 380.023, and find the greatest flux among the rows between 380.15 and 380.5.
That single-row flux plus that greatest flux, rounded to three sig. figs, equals 1.62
